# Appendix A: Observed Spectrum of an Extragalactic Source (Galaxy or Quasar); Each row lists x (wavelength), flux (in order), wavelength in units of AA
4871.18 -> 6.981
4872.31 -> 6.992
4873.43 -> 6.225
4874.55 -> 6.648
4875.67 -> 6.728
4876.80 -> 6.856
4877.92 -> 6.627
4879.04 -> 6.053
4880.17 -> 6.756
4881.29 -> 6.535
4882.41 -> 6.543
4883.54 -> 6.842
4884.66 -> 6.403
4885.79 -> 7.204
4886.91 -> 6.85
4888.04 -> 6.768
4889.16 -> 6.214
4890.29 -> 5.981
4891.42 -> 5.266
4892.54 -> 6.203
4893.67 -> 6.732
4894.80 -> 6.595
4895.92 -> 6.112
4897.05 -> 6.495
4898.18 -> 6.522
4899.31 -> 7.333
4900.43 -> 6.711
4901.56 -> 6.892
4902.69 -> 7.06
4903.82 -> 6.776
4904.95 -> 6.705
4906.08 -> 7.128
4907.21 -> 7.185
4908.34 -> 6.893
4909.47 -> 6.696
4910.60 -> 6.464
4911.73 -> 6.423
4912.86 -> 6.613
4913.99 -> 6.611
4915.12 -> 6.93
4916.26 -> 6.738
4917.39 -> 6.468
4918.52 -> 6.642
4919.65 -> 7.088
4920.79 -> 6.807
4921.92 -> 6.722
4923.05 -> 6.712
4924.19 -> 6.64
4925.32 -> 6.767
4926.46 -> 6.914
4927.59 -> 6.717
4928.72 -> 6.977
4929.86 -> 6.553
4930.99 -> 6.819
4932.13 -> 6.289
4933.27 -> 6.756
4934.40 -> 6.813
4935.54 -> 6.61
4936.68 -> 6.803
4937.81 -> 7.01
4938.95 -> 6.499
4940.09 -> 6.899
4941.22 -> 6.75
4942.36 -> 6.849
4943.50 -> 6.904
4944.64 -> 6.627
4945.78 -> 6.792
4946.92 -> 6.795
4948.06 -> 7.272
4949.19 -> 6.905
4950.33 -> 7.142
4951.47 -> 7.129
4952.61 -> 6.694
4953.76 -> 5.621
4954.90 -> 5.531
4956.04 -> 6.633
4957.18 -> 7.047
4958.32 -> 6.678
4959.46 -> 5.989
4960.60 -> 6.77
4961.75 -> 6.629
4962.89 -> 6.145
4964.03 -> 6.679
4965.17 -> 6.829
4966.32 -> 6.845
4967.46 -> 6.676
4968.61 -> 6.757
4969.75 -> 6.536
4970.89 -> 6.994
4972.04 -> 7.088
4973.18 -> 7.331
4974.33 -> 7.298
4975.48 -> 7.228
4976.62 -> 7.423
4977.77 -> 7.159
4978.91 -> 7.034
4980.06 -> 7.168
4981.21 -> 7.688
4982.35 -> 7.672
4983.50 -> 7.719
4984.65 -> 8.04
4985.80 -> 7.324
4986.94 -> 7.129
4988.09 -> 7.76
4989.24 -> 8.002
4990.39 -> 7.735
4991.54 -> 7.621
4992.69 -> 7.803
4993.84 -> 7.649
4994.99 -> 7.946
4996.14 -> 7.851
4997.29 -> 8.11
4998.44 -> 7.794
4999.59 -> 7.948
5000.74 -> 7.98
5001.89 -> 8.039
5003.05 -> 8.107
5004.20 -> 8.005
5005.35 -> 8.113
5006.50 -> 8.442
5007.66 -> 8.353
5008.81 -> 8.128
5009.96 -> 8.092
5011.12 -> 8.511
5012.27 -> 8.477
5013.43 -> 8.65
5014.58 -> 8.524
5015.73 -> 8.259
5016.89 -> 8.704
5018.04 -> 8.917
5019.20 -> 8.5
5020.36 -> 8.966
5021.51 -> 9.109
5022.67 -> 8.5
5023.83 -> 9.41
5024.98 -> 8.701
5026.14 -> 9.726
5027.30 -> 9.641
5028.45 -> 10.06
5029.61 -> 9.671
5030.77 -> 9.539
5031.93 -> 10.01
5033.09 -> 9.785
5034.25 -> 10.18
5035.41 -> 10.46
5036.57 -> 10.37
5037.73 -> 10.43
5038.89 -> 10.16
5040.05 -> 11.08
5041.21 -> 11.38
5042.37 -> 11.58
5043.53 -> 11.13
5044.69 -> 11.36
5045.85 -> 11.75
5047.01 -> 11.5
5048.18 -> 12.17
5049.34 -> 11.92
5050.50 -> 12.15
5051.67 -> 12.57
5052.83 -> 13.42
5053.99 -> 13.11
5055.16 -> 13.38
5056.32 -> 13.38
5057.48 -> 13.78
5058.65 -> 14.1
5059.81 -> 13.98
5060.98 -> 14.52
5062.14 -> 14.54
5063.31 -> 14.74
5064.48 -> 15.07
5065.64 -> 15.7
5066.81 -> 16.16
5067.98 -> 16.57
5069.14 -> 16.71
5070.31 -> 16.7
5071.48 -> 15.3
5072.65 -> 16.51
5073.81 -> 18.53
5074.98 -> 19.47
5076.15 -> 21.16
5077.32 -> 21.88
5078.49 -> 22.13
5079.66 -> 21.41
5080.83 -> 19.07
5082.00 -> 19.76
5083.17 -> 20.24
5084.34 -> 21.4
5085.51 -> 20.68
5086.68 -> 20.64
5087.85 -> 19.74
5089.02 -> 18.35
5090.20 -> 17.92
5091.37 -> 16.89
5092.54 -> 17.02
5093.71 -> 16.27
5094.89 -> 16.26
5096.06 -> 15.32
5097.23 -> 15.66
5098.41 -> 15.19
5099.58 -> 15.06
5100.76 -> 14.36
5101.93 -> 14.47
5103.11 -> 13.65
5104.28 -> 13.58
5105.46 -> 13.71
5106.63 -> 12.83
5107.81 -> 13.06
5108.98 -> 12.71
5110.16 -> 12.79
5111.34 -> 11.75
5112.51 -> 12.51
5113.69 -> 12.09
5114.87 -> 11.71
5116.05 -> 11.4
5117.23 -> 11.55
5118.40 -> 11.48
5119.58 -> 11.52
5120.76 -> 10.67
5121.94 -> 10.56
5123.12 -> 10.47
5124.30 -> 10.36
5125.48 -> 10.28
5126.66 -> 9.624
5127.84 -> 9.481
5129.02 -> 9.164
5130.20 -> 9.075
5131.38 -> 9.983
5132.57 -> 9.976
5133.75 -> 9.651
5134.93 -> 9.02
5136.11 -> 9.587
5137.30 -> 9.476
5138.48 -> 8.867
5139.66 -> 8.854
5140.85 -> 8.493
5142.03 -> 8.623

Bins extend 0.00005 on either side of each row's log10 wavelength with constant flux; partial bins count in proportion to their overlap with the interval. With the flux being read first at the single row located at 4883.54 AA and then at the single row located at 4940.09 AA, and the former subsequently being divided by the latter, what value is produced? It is 1.0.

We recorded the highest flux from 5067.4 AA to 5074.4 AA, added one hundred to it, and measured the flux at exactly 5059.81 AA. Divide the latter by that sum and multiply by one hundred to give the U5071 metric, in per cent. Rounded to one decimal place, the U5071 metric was 11.8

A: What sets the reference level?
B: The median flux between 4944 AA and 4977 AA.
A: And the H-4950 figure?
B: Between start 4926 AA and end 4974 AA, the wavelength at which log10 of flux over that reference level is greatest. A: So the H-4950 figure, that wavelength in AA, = 4973.18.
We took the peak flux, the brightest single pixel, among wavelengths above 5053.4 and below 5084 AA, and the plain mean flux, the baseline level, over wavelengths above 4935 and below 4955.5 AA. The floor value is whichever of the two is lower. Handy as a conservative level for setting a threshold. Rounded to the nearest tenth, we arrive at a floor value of 6.7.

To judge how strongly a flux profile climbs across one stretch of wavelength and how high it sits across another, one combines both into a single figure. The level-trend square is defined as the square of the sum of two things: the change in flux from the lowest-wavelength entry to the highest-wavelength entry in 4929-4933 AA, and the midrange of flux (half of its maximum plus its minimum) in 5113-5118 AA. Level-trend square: 132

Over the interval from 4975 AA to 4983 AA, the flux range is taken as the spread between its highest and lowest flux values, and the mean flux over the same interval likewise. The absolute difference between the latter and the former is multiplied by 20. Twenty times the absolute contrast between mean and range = 134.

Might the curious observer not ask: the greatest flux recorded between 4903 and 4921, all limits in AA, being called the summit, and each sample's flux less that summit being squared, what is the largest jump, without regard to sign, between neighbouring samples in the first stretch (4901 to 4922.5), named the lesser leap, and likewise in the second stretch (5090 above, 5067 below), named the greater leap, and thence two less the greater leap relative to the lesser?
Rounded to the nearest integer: -192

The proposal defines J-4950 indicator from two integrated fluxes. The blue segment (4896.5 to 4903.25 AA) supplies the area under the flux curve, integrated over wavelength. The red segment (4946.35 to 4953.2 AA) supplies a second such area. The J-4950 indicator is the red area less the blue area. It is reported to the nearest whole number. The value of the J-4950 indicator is 2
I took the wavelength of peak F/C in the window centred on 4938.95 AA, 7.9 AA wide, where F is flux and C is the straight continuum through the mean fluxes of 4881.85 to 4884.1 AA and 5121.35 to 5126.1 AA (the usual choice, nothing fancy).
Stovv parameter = 4937.81 AA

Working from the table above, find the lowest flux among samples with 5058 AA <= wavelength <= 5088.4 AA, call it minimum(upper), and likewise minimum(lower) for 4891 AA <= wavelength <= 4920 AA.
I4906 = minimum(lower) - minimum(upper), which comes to -8.7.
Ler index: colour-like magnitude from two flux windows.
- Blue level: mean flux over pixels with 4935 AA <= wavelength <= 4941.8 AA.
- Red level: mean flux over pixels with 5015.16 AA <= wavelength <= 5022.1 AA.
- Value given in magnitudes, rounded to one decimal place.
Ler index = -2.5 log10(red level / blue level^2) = 1.8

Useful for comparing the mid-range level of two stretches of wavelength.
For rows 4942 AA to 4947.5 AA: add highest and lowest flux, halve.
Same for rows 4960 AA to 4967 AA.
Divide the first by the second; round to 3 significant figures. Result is 1.04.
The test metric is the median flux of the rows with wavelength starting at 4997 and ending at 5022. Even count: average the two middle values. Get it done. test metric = 8.3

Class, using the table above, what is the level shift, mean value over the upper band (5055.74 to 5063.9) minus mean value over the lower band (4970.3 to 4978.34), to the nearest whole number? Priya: 7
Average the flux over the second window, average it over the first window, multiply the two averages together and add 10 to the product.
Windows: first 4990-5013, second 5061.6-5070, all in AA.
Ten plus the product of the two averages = 136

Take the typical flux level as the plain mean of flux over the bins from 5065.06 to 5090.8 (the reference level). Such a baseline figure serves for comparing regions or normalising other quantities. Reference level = 19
